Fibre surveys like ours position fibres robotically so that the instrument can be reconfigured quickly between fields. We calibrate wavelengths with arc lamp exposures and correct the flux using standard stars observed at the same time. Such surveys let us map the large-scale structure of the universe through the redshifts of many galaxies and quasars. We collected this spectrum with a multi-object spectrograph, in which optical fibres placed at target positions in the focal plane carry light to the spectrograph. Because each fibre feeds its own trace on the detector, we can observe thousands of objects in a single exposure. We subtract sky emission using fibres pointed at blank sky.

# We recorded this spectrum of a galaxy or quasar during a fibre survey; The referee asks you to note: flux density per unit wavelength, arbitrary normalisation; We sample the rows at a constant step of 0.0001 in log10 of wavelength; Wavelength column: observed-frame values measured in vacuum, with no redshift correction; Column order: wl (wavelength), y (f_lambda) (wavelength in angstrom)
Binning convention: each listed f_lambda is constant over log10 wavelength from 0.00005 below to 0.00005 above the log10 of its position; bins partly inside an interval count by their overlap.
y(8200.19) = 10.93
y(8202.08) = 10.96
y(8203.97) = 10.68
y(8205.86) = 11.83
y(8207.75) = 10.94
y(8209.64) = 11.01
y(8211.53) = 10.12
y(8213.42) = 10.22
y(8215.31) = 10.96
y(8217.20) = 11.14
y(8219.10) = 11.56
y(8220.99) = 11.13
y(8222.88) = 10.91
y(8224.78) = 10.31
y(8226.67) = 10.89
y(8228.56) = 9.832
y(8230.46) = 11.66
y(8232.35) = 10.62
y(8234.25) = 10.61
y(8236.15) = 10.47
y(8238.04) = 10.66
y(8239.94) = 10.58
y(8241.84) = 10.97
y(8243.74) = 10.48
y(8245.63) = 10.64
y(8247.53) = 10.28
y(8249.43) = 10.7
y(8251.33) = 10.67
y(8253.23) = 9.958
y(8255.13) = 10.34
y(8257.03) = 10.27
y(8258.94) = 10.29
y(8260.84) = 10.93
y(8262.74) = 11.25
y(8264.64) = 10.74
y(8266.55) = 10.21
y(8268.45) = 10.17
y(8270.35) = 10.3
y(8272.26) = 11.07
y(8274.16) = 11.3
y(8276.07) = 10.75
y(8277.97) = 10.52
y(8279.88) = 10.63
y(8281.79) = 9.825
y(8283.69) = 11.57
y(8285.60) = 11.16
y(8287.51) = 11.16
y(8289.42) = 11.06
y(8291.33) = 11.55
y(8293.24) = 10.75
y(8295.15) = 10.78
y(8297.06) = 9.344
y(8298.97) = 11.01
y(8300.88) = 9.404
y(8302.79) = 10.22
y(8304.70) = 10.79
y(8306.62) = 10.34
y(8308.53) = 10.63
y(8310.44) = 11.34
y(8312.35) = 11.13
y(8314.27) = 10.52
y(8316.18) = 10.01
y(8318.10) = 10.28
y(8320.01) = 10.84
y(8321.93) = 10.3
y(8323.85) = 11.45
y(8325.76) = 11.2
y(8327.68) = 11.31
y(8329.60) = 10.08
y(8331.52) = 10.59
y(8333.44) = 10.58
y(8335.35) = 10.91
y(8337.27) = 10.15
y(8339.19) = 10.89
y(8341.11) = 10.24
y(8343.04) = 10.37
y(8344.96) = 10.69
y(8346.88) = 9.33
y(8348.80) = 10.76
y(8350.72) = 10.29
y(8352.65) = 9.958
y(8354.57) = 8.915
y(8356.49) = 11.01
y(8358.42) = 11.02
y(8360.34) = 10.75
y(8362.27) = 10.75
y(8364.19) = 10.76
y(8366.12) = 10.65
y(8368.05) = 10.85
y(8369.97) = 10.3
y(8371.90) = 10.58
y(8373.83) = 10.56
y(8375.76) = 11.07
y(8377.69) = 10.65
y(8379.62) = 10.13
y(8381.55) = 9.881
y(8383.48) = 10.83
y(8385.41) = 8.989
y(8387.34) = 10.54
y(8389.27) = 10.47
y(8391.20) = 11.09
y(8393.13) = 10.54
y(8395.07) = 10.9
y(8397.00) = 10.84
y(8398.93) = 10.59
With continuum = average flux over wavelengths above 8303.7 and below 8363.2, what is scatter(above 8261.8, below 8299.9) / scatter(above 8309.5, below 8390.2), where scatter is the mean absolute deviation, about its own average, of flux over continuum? 1.05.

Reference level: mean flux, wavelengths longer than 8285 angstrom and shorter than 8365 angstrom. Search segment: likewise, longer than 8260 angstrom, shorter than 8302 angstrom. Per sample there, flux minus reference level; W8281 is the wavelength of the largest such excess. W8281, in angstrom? 8283.69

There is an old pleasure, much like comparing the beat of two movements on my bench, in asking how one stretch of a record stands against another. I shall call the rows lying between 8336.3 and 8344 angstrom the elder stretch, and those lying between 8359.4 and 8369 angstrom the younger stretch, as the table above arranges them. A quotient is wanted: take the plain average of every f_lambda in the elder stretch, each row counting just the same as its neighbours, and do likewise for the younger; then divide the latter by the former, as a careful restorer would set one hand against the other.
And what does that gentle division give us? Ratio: 1.03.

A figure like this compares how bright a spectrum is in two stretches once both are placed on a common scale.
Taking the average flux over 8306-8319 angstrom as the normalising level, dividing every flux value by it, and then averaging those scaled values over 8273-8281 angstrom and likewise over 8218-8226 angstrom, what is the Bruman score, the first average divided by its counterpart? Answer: 0.98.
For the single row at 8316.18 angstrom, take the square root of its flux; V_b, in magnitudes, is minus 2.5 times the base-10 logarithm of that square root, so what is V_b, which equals -1.25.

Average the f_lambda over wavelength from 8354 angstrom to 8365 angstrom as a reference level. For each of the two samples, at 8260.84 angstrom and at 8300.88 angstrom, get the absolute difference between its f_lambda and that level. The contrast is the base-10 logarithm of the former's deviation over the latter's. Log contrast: -0.5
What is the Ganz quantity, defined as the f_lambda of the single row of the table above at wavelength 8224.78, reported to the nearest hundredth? 10.31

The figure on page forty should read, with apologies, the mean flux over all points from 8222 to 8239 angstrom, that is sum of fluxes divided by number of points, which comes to 10.7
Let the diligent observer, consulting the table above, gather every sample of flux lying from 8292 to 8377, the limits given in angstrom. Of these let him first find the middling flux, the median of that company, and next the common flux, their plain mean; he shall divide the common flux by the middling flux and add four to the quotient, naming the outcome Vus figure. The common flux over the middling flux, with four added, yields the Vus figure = 4.99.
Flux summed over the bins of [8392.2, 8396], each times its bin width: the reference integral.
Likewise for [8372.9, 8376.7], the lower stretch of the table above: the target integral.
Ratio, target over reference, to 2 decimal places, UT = 1.01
